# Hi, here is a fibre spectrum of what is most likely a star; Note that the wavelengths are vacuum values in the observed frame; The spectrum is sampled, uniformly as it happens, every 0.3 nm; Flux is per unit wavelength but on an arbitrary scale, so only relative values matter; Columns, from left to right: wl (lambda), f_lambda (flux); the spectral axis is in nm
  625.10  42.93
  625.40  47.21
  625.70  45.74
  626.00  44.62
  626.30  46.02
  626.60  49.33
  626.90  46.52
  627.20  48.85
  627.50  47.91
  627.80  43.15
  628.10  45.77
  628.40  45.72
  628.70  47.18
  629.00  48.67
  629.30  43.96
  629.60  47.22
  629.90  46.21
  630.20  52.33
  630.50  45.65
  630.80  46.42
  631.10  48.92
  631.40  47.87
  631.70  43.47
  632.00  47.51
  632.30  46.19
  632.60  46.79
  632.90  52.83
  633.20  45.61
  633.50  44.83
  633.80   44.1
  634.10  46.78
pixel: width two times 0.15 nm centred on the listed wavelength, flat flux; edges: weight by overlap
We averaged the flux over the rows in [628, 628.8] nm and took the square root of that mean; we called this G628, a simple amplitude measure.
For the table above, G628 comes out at 6.80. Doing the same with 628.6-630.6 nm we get 6.88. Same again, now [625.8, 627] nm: 6.83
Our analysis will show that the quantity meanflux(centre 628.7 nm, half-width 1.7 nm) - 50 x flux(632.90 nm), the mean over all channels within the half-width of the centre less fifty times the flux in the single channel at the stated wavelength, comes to -2595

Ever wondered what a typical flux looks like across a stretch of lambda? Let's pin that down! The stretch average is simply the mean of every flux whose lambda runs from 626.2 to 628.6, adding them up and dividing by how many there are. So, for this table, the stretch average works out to 46.7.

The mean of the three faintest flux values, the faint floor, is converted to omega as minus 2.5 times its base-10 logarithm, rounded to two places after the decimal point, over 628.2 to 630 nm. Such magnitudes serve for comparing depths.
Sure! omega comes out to -4.14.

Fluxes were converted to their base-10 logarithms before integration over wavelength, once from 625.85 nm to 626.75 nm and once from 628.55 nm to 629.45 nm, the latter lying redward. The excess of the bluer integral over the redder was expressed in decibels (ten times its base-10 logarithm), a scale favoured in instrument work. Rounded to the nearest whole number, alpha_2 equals -33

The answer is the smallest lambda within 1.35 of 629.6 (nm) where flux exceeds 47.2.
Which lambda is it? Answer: 629.00 nm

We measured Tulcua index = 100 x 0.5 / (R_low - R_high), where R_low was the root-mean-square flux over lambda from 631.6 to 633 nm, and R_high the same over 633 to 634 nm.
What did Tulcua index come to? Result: 19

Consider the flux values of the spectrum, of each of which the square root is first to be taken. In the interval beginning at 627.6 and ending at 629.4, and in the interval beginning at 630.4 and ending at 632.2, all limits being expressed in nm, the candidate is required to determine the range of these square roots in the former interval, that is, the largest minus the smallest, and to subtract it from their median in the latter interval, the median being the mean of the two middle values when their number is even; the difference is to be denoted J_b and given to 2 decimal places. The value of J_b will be 6.45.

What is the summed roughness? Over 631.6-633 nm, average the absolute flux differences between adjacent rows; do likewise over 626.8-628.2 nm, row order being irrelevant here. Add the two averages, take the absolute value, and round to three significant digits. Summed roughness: 5.66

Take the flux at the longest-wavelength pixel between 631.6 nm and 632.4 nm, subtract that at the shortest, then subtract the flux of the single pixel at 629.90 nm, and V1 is -43.5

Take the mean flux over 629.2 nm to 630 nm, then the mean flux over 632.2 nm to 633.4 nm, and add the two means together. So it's 93.7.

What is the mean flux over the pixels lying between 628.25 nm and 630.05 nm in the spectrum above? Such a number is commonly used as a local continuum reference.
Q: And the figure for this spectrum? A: 46.5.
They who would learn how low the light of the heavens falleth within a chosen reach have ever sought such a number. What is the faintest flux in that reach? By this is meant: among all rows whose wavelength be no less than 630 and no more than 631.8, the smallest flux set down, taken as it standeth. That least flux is 43.47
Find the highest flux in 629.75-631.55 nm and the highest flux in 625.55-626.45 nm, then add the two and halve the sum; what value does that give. 49.2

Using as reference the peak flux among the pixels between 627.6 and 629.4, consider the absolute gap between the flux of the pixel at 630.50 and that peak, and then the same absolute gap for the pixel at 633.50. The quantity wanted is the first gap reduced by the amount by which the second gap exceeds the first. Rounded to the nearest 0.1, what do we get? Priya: 2.2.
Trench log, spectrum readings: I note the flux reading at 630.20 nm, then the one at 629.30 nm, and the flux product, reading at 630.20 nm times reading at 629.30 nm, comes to 2300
